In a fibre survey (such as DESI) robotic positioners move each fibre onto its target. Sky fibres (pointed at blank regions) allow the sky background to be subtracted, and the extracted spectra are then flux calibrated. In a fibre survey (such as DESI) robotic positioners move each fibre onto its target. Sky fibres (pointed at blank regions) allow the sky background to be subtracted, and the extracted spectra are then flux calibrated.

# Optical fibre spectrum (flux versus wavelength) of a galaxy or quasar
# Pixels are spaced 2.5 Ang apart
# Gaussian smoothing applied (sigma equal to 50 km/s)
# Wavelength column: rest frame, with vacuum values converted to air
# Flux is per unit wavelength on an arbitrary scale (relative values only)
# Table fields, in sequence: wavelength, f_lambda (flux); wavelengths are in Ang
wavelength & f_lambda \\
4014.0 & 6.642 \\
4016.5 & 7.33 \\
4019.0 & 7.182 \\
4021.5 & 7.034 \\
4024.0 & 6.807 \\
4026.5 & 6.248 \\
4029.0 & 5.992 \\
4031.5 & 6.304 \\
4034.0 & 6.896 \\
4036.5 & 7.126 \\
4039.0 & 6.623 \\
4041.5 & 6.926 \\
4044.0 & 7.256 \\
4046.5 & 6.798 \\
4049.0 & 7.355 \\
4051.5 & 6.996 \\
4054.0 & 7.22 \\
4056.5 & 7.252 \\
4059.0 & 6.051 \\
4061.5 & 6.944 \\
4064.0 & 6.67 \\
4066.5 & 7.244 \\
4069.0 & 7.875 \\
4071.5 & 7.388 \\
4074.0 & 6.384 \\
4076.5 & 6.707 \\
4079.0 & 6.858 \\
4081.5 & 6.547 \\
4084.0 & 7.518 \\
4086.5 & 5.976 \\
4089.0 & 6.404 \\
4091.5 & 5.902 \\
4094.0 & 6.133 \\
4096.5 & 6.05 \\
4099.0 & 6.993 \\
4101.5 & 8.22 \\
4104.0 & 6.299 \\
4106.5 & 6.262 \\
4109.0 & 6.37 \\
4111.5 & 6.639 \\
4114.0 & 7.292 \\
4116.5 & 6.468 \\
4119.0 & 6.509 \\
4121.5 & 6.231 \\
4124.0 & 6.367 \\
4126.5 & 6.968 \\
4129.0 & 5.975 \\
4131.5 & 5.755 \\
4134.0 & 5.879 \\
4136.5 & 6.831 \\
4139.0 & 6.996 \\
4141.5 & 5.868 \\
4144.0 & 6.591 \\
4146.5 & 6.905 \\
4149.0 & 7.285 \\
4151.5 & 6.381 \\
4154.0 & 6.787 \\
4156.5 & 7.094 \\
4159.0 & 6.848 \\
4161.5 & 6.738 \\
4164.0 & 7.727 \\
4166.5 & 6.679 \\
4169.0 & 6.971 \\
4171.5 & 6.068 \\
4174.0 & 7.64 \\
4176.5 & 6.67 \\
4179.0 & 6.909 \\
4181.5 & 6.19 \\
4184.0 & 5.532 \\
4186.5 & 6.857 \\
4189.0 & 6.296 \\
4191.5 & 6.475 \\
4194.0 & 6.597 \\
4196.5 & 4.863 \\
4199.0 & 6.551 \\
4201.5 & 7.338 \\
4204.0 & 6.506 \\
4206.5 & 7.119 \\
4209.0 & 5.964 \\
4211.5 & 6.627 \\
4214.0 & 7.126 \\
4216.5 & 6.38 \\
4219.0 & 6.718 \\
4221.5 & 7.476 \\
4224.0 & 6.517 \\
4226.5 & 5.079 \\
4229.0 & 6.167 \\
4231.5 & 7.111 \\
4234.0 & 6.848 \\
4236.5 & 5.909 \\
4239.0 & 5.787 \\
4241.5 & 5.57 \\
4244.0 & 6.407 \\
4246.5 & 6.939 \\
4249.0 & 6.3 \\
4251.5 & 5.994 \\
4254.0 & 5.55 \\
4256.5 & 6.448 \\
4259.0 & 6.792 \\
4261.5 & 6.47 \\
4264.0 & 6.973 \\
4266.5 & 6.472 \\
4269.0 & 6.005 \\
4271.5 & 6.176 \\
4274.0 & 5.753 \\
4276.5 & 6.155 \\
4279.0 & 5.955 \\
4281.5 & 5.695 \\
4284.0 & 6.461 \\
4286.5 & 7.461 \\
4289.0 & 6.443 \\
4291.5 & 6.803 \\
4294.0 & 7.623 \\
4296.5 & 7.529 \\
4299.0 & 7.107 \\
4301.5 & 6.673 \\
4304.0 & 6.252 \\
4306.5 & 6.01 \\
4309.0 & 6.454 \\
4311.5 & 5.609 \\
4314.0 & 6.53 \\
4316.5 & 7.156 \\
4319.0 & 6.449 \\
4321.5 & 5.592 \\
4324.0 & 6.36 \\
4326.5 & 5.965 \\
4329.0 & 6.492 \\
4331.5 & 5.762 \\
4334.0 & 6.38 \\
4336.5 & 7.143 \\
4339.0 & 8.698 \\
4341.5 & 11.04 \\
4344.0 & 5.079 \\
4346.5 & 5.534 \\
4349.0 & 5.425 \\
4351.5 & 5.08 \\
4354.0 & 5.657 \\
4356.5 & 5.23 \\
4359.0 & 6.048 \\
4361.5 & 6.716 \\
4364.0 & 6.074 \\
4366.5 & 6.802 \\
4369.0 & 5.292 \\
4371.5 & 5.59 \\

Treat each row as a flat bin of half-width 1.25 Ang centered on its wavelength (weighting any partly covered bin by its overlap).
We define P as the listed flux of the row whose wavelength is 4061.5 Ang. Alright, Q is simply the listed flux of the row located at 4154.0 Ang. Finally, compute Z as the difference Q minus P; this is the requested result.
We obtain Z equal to -0.2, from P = 6.944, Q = 6.787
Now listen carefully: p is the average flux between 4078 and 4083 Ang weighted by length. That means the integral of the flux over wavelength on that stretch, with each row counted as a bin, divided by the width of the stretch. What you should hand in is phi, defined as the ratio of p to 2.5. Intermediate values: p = 6.7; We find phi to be 2.69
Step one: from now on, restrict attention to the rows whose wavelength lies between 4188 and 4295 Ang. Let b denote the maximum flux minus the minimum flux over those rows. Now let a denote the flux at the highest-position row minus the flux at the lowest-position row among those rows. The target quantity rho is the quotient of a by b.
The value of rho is 0.5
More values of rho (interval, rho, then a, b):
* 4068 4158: -0.3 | -0.8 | 2.5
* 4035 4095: -0.5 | -1.0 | 2.0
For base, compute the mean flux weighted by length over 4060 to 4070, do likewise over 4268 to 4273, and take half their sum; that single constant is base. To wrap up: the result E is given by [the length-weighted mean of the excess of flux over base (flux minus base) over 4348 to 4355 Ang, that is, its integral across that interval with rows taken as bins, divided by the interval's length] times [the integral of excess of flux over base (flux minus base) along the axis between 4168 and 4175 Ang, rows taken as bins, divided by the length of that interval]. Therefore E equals -0.31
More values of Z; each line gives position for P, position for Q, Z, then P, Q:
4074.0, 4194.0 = 0.2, 6.384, 6.597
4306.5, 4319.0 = 0.4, 6.01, 6.449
